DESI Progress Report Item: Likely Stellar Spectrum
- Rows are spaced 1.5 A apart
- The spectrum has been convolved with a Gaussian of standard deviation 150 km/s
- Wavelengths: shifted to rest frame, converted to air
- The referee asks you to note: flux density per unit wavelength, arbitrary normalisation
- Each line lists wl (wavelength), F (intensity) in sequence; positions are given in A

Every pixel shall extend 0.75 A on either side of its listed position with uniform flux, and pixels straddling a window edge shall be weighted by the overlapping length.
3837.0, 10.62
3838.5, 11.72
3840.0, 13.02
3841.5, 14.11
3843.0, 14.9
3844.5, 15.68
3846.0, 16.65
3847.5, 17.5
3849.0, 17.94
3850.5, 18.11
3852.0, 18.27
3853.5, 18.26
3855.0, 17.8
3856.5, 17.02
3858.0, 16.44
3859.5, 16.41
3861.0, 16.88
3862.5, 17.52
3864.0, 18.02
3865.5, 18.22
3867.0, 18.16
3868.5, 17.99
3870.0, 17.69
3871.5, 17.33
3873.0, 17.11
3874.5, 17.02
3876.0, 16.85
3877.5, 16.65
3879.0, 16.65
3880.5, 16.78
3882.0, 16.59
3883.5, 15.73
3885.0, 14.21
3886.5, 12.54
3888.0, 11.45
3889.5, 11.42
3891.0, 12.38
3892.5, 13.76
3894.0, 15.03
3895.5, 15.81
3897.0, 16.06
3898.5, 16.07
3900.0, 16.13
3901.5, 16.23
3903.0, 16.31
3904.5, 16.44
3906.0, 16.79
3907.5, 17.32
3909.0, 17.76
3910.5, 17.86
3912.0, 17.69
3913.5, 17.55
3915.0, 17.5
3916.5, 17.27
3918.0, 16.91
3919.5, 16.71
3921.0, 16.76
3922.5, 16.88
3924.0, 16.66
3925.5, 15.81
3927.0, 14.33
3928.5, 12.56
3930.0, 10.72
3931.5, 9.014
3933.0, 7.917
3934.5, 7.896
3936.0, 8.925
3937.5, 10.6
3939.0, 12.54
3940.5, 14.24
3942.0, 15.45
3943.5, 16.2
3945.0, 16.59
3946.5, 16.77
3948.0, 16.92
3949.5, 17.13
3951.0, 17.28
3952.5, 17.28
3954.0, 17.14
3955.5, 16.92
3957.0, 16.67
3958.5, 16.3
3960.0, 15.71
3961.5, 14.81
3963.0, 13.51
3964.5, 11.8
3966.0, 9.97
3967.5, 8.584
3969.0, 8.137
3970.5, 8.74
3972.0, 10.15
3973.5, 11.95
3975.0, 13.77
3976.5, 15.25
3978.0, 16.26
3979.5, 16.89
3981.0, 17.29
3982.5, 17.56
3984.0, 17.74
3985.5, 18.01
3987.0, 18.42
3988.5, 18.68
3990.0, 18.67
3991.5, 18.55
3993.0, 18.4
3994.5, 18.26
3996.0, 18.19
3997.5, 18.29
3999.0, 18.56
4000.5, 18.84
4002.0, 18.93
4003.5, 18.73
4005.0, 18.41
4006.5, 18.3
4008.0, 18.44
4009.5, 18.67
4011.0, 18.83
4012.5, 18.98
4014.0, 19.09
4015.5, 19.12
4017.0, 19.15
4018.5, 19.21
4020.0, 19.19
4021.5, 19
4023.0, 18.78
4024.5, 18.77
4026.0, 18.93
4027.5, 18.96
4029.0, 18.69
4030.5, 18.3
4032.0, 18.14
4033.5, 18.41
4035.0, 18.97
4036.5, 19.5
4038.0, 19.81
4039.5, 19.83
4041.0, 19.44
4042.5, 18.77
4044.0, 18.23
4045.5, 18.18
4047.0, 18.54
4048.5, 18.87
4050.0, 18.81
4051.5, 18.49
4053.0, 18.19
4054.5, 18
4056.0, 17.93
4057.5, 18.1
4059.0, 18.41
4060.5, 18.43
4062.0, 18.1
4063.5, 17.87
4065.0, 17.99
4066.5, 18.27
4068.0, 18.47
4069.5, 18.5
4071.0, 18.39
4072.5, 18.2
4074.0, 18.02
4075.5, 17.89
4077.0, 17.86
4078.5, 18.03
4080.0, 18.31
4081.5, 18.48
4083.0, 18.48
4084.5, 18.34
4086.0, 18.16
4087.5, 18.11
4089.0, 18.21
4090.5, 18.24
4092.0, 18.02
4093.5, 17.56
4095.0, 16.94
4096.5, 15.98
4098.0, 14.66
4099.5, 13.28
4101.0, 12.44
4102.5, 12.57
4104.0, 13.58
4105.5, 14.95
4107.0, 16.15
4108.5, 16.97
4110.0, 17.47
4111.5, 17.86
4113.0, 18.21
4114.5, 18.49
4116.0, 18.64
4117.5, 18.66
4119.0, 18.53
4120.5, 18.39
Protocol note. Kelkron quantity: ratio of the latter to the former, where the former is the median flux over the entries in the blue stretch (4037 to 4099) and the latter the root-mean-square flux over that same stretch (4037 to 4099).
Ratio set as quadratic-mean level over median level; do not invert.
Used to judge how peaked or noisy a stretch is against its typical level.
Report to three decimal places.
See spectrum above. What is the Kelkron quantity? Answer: 0.999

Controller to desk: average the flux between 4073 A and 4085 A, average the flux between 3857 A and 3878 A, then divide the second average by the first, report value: 1.0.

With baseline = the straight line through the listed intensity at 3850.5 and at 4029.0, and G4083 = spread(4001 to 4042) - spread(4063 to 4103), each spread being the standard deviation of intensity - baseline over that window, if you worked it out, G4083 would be -1.4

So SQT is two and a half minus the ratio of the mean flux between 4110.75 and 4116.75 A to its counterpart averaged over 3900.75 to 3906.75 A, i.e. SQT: 1.4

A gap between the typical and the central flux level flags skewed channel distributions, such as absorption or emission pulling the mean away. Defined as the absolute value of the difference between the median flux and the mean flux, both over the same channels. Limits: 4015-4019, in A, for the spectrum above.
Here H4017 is 0.01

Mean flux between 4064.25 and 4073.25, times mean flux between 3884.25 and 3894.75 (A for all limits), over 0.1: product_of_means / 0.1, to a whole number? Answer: 2374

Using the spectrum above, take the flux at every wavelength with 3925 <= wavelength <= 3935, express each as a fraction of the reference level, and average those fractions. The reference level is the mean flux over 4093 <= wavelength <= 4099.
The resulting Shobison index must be 0.69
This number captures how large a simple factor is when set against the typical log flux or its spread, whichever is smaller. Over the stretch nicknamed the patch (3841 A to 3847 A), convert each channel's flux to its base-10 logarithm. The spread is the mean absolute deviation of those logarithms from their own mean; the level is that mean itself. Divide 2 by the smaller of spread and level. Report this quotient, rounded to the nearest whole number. 85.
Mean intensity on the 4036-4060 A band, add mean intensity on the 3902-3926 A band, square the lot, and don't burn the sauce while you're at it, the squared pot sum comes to 1275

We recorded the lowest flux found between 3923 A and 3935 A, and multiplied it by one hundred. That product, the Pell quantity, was 790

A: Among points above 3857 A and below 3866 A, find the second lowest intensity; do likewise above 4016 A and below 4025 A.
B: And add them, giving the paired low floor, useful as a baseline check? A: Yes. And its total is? 35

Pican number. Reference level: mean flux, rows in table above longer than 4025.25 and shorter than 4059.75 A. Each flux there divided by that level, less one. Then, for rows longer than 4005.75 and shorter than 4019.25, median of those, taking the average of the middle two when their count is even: 0.016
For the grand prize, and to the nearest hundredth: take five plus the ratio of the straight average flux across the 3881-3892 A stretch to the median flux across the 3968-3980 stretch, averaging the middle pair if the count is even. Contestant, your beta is 6.05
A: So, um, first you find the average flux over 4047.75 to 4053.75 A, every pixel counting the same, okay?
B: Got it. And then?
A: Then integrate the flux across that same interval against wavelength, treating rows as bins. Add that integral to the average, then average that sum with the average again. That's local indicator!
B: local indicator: 74.4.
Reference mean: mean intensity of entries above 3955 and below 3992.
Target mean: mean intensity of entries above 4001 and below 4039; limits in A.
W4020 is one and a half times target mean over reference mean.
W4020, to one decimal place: 1.9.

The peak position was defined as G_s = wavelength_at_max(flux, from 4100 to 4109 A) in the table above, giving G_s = 4108.5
